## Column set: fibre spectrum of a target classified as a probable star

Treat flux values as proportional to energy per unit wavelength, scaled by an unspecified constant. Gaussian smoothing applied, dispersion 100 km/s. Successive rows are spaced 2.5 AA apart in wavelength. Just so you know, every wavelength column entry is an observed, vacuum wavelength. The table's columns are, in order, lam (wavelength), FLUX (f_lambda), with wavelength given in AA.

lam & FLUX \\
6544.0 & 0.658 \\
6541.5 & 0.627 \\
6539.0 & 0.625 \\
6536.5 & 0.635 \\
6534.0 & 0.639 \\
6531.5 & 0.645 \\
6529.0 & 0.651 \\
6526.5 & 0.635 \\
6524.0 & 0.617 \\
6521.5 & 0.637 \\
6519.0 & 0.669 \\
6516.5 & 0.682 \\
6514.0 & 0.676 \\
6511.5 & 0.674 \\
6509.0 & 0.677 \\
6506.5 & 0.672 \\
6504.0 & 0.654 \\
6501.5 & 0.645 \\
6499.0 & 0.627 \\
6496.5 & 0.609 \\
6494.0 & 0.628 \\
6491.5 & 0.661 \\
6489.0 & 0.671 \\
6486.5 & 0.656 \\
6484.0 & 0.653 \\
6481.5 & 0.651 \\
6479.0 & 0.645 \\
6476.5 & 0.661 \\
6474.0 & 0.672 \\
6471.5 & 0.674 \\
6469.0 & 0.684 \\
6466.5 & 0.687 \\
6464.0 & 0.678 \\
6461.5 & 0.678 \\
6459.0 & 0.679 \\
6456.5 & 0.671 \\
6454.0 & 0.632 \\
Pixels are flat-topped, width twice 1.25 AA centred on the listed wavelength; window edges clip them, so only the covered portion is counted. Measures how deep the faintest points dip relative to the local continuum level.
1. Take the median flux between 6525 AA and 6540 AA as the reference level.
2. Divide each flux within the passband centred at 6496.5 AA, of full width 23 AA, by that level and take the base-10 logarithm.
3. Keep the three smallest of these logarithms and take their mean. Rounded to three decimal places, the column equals -0.011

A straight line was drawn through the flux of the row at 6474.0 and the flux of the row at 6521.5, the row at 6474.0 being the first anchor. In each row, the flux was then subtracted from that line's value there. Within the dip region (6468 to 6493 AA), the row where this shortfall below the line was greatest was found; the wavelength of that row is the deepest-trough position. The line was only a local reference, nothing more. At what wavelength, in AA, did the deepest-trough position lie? 6479.0 AA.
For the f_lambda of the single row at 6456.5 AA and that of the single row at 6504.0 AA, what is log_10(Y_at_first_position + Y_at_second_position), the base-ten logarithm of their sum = 0.122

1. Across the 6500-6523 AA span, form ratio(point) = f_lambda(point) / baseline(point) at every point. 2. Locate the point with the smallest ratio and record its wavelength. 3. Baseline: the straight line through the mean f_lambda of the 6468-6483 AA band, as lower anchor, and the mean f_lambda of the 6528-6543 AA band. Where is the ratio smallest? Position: 6501.5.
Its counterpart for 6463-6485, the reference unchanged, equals 6479.0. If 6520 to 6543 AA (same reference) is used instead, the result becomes 6524.0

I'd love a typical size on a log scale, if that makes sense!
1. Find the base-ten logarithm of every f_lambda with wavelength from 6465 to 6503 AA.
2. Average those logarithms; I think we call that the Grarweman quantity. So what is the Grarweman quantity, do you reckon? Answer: -0.184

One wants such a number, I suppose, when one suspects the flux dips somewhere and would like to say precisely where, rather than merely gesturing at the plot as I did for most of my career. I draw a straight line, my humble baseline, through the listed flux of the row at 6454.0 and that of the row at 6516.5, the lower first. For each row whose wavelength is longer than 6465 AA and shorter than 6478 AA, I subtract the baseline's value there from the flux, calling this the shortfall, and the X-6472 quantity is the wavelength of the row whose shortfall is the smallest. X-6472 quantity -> 6476.5 AA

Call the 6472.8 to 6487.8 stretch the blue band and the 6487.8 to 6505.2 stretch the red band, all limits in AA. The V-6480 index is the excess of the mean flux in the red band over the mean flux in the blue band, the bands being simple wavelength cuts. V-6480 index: -0.014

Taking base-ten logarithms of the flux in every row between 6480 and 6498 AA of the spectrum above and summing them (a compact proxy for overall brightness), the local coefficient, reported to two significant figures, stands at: -1.3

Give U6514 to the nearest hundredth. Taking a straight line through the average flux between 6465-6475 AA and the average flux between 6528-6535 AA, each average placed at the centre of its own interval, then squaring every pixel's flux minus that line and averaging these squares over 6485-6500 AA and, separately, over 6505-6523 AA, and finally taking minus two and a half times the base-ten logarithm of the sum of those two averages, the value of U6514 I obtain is 7.15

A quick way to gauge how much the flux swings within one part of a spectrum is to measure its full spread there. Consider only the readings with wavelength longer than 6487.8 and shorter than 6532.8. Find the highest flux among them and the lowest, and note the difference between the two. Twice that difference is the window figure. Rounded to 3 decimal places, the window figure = 0.146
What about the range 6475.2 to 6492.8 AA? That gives 0.052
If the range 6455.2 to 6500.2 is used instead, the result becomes 0.156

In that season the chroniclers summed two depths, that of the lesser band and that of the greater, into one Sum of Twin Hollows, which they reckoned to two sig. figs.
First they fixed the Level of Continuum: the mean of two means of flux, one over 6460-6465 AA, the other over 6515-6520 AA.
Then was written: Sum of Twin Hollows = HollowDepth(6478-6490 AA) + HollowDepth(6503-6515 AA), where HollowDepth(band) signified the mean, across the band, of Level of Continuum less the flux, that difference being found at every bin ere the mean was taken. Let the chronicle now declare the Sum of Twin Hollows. 0.028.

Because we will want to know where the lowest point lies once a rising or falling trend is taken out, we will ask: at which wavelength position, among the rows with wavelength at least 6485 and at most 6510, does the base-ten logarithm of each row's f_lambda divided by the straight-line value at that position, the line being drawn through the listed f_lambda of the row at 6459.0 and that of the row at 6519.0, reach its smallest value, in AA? 6496.5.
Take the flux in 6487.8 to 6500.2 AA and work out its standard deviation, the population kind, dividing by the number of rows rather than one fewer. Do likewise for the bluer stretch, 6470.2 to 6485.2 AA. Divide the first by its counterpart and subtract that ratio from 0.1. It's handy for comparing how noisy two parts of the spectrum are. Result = -2.1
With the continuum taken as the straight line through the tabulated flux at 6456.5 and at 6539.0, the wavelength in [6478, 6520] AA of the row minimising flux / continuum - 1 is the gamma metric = 6496.5 AA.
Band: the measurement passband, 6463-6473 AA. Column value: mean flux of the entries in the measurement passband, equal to 0.681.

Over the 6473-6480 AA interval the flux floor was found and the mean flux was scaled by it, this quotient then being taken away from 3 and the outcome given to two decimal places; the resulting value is 1.98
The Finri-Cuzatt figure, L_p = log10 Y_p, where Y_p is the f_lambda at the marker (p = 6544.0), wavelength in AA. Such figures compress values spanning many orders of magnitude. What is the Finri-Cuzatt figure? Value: -0.182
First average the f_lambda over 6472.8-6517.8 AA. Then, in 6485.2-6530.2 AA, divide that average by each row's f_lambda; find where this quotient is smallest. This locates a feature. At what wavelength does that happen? 6516.5 AA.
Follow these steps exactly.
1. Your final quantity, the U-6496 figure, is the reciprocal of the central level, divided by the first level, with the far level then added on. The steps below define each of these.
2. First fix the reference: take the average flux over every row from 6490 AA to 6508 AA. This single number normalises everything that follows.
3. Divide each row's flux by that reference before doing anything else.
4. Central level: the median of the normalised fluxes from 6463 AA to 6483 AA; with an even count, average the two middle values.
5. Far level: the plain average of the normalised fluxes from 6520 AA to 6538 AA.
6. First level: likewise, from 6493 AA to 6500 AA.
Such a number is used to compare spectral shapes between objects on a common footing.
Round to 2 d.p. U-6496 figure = 1.98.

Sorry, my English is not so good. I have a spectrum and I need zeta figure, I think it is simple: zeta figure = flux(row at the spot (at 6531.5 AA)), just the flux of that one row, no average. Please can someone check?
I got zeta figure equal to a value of 0.645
